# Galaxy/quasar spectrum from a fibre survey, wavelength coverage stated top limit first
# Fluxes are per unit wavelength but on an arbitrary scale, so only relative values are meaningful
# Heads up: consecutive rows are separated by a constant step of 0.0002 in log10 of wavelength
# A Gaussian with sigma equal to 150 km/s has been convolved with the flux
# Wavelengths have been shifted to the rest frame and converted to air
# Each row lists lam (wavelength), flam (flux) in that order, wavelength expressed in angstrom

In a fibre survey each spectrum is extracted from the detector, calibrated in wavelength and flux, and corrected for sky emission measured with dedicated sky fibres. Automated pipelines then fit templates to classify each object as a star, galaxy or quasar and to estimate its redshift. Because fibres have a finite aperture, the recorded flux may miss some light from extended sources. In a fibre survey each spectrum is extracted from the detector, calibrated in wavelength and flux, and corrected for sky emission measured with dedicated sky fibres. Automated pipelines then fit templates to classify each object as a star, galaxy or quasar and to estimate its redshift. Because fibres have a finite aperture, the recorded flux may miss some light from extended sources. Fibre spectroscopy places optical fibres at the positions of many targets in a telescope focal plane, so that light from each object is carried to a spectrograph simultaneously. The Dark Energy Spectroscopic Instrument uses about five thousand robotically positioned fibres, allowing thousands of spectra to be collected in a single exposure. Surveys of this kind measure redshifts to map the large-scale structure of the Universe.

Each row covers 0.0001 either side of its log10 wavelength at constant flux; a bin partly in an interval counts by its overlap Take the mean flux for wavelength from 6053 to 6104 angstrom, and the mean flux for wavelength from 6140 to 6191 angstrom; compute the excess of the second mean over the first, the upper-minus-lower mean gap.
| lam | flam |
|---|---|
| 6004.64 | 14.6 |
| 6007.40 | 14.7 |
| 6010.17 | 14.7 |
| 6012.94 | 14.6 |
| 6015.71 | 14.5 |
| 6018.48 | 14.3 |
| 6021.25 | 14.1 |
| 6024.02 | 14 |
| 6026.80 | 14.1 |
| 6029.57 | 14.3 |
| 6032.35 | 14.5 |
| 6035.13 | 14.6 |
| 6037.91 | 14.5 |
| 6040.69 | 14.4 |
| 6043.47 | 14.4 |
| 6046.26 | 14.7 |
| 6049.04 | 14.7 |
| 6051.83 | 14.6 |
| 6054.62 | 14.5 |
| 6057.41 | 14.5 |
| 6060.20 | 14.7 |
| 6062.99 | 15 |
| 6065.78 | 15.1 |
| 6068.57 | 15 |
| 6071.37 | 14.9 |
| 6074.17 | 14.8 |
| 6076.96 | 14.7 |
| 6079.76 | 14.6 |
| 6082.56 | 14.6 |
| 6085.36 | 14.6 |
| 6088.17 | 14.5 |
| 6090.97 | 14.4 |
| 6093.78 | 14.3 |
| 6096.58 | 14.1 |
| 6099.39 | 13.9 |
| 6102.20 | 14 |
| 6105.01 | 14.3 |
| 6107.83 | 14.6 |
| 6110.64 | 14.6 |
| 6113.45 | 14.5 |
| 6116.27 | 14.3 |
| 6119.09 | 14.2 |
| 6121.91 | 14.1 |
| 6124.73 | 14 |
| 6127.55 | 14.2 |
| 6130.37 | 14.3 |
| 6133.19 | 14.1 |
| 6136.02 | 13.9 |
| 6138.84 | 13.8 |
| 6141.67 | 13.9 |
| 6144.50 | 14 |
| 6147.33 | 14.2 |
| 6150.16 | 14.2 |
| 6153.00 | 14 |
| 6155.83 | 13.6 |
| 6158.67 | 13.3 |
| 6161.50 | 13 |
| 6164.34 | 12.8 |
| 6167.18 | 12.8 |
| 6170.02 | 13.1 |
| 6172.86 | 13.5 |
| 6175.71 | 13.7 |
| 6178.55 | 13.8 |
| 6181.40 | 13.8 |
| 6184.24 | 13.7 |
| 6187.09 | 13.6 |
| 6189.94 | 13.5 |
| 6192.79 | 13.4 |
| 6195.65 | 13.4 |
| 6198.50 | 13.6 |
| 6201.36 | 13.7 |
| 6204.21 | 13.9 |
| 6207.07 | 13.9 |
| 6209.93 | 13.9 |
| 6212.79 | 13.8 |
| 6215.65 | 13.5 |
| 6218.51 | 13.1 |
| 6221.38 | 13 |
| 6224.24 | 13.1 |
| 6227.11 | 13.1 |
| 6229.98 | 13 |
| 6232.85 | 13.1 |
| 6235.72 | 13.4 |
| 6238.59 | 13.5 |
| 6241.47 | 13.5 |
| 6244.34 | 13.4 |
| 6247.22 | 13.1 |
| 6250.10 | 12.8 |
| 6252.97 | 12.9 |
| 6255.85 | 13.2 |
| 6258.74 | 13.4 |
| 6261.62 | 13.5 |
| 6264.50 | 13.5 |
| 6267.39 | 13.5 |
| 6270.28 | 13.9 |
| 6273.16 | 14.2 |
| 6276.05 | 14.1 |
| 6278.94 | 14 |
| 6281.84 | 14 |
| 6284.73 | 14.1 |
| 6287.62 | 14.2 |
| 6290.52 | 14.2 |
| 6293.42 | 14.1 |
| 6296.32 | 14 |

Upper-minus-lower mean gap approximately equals -0.98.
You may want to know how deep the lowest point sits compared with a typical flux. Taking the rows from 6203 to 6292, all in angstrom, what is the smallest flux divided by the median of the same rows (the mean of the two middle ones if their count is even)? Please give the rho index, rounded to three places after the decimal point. 0.948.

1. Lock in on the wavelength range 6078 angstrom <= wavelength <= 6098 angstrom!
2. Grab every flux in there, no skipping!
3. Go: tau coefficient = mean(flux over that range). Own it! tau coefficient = 14.4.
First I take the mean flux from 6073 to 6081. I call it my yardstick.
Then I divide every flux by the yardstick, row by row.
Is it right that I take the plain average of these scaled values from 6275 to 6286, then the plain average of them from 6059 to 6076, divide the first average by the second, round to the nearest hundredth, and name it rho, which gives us 0.94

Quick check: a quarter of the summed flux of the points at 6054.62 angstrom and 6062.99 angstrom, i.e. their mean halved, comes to 7.4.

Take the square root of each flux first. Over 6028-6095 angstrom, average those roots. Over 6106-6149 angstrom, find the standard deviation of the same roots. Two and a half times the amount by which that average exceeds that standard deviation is 9.48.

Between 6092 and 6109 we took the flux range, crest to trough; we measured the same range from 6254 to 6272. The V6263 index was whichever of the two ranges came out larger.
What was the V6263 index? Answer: 0.70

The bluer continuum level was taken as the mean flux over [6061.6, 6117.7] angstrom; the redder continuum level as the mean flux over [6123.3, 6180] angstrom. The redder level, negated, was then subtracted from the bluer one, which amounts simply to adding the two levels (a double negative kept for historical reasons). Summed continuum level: 28.2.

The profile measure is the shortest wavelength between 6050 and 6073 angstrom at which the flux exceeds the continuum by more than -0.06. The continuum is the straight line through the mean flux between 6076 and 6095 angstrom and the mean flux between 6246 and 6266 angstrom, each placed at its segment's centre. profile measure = 6060.20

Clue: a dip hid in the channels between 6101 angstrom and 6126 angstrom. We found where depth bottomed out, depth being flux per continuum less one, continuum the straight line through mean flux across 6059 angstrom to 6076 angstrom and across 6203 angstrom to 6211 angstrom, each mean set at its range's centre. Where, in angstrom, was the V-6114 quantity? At 6102.20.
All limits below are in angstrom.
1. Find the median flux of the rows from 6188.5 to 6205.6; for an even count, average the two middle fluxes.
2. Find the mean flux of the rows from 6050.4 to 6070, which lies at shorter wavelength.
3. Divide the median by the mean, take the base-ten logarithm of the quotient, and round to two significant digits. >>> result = -0.037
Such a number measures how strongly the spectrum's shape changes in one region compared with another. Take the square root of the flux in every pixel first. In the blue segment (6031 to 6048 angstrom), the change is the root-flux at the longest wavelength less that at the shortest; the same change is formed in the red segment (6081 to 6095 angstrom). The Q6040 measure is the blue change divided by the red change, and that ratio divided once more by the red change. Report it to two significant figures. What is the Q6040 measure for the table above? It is 17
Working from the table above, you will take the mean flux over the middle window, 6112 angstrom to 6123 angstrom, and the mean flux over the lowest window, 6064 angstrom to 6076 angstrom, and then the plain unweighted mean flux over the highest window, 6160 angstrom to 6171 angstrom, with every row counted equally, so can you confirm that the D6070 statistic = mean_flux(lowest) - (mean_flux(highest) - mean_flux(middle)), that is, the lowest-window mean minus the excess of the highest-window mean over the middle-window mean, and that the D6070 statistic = 16.30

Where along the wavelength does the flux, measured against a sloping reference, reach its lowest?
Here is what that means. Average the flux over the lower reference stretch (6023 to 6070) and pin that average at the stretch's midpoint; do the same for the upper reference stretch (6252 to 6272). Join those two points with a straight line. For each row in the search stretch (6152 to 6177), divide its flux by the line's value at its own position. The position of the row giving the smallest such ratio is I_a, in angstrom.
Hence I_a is 6164.34 angstrom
